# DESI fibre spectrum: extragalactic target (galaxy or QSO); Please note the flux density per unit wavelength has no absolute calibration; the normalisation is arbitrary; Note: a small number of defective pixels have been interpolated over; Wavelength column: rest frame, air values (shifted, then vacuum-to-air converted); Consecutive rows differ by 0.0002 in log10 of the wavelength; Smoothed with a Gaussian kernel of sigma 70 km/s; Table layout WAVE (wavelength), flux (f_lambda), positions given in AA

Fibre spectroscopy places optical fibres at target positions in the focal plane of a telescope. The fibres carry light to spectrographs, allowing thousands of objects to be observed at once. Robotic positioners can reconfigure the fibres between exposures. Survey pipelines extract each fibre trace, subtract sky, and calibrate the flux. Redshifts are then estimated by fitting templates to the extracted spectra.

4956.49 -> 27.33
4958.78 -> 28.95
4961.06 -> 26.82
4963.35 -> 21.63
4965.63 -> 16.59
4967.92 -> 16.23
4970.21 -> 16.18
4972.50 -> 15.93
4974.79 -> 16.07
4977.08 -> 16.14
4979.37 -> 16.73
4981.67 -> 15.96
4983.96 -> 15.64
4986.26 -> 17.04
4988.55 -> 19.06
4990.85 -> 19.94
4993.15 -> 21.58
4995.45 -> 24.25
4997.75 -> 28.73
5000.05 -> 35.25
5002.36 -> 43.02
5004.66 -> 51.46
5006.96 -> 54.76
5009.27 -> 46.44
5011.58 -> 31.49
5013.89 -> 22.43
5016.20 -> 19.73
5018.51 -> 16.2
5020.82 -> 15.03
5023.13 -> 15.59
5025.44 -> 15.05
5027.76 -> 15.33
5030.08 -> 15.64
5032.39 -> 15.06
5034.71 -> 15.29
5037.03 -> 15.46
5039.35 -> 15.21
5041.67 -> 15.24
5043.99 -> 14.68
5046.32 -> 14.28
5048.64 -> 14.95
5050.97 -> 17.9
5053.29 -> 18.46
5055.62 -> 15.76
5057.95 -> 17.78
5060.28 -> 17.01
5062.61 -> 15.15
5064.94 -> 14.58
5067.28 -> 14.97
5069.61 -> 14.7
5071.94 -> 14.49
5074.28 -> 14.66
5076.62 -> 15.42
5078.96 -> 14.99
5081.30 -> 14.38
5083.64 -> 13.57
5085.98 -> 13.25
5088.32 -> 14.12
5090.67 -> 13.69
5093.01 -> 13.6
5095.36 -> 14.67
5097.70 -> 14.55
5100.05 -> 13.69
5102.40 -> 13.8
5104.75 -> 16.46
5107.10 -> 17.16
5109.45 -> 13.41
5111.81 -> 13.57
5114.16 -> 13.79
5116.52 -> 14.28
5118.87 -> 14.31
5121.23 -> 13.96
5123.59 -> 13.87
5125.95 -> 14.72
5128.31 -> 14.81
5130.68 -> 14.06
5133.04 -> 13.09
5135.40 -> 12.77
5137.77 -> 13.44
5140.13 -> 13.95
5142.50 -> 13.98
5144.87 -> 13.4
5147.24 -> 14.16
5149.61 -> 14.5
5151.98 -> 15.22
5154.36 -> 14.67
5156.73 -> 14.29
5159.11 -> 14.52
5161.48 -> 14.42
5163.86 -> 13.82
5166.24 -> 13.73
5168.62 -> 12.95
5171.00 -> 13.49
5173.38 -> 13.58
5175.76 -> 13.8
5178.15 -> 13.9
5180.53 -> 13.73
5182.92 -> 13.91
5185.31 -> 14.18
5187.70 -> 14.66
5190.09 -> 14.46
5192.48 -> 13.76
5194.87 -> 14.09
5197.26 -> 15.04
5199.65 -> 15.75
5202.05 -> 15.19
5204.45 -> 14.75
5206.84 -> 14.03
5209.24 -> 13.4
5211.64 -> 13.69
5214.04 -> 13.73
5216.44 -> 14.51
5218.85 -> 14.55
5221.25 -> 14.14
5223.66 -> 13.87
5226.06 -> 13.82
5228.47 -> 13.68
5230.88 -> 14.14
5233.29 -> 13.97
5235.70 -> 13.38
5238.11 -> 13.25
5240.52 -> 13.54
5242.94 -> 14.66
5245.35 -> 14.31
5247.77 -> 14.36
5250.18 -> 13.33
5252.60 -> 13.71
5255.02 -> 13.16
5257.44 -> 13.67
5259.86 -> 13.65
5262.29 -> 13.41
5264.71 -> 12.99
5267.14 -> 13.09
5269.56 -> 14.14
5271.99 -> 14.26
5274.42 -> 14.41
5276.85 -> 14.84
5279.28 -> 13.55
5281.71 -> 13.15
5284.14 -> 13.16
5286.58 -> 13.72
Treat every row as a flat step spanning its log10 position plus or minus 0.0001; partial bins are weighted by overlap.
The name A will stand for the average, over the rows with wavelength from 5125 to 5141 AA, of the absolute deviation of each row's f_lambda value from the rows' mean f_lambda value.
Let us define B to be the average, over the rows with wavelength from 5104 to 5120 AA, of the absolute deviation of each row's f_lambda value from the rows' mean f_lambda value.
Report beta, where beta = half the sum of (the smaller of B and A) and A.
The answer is 0.63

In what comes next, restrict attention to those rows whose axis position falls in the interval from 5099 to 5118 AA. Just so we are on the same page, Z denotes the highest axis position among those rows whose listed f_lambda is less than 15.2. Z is 5116.52 AA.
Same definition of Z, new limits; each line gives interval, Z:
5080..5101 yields 5100.05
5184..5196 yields 5194.87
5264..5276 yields 5274.42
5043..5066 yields 5064.94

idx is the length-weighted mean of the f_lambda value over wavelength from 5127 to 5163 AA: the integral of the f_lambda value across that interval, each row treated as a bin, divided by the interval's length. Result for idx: 14.1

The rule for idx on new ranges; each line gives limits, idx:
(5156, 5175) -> 13.8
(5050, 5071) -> 16.2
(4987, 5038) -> 25.3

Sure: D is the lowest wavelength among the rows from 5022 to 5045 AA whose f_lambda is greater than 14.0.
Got 5023.13 AA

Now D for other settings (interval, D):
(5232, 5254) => 5242.94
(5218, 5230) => 5218.85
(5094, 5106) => 5095.36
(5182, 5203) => 5185.31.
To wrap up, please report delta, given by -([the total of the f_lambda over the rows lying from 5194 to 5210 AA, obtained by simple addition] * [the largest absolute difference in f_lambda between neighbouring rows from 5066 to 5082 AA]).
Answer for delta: -78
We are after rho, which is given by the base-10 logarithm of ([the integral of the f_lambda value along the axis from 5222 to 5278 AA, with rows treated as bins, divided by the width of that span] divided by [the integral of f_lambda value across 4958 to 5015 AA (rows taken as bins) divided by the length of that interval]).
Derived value -0.27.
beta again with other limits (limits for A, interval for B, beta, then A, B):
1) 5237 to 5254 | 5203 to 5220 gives 0.46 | 0.48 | 0.4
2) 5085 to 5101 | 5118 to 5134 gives 0.43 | 0.44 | 0.4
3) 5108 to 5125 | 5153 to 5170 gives 0.26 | 0.26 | 0.5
